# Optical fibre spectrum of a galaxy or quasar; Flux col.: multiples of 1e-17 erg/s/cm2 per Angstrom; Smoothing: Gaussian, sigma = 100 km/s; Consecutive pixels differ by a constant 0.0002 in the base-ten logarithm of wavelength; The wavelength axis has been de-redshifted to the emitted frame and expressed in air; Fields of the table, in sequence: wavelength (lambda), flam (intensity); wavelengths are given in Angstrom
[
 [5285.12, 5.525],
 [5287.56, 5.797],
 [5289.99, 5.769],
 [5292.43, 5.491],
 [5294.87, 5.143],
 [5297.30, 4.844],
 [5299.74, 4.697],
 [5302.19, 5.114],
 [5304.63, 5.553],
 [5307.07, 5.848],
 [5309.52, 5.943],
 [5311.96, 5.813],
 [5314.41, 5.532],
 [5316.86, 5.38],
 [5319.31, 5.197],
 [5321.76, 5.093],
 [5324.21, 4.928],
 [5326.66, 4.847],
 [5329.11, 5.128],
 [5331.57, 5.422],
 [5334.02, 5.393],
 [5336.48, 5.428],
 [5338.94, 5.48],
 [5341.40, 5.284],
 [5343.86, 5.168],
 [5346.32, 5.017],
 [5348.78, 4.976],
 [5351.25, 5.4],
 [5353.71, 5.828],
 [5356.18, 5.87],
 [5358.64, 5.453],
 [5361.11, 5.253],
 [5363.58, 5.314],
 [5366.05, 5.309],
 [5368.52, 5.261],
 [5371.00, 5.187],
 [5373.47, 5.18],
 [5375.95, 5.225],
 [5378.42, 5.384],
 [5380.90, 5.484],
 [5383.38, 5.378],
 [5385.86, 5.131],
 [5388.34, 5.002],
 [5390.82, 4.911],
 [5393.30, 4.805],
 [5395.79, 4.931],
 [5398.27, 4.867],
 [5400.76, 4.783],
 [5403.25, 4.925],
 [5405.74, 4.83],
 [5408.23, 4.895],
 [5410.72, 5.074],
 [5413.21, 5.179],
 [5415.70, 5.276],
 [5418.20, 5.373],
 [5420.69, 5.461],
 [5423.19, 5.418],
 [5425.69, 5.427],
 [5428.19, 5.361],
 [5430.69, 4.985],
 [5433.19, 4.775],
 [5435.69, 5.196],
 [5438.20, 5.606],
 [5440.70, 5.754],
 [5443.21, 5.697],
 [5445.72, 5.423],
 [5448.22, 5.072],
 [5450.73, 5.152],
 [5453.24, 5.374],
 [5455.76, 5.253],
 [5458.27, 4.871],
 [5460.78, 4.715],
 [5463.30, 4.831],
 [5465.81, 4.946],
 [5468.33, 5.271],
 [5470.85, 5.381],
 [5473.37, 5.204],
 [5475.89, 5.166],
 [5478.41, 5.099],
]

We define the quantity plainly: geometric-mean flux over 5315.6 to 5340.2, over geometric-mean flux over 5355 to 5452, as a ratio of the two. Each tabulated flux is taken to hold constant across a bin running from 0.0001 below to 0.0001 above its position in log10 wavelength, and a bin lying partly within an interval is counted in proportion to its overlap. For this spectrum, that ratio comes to 1.00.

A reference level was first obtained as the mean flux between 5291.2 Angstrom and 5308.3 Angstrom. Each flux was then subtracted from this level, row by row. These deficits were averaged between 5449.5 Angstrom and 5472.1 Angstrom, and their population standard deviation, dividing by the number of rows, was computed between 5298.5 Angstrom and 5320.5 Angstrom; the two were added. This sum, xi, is 0.53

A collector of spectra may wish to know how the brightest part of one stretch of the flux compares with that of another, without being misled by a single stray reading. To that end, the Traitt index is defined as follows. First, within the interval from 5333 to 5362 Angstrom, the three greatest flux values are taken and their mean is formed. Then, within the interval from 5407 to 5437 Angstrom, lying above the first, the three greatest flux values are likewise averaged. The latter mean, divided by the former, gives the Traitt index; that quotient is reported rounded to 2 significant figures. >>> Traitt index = 0.95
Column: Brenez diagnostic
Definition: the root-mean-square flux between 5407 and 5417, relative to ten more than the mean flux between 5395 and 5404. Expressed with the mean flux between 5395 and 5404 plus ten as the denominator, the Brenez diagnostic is 0.343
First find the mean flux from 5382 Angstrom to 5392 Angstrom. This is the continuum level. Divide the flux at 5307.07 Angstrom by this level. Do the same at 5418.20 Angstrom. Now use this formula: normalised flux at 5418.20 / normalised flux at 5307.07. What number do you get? 0.92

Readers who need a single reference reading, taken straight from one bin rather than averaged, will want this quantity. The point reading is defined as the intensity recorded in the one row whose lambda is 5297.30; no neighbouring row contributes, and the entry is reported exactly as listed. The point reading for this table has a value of 4.844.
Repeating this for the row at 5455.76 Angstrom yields 5.253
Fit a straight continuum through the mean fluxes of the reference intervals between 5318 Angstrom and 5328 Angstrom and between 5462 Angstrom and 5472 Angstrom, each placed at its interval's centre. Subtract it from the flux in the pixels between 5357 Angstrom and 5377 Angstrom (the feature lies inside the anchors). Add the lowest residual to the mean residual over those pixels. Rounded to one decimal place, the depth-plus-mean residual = 0.4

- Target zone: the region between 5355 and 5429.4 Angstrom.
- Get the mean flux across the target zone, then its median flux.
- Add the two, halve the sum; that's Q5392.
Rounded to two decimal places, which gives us 5.22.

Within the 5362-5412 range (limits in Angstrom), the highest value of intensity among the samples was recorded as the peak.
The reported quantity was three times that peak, 16.5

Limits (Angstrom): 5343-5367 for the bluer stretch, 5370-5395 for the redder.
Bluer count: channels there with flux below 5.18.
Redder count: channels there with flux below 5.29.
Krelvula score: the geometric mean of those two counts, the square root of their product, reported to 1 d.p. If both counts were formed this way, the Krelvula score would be 4.6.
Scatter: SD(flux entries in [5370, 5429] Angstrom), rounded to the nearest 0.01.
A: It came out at 0.23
